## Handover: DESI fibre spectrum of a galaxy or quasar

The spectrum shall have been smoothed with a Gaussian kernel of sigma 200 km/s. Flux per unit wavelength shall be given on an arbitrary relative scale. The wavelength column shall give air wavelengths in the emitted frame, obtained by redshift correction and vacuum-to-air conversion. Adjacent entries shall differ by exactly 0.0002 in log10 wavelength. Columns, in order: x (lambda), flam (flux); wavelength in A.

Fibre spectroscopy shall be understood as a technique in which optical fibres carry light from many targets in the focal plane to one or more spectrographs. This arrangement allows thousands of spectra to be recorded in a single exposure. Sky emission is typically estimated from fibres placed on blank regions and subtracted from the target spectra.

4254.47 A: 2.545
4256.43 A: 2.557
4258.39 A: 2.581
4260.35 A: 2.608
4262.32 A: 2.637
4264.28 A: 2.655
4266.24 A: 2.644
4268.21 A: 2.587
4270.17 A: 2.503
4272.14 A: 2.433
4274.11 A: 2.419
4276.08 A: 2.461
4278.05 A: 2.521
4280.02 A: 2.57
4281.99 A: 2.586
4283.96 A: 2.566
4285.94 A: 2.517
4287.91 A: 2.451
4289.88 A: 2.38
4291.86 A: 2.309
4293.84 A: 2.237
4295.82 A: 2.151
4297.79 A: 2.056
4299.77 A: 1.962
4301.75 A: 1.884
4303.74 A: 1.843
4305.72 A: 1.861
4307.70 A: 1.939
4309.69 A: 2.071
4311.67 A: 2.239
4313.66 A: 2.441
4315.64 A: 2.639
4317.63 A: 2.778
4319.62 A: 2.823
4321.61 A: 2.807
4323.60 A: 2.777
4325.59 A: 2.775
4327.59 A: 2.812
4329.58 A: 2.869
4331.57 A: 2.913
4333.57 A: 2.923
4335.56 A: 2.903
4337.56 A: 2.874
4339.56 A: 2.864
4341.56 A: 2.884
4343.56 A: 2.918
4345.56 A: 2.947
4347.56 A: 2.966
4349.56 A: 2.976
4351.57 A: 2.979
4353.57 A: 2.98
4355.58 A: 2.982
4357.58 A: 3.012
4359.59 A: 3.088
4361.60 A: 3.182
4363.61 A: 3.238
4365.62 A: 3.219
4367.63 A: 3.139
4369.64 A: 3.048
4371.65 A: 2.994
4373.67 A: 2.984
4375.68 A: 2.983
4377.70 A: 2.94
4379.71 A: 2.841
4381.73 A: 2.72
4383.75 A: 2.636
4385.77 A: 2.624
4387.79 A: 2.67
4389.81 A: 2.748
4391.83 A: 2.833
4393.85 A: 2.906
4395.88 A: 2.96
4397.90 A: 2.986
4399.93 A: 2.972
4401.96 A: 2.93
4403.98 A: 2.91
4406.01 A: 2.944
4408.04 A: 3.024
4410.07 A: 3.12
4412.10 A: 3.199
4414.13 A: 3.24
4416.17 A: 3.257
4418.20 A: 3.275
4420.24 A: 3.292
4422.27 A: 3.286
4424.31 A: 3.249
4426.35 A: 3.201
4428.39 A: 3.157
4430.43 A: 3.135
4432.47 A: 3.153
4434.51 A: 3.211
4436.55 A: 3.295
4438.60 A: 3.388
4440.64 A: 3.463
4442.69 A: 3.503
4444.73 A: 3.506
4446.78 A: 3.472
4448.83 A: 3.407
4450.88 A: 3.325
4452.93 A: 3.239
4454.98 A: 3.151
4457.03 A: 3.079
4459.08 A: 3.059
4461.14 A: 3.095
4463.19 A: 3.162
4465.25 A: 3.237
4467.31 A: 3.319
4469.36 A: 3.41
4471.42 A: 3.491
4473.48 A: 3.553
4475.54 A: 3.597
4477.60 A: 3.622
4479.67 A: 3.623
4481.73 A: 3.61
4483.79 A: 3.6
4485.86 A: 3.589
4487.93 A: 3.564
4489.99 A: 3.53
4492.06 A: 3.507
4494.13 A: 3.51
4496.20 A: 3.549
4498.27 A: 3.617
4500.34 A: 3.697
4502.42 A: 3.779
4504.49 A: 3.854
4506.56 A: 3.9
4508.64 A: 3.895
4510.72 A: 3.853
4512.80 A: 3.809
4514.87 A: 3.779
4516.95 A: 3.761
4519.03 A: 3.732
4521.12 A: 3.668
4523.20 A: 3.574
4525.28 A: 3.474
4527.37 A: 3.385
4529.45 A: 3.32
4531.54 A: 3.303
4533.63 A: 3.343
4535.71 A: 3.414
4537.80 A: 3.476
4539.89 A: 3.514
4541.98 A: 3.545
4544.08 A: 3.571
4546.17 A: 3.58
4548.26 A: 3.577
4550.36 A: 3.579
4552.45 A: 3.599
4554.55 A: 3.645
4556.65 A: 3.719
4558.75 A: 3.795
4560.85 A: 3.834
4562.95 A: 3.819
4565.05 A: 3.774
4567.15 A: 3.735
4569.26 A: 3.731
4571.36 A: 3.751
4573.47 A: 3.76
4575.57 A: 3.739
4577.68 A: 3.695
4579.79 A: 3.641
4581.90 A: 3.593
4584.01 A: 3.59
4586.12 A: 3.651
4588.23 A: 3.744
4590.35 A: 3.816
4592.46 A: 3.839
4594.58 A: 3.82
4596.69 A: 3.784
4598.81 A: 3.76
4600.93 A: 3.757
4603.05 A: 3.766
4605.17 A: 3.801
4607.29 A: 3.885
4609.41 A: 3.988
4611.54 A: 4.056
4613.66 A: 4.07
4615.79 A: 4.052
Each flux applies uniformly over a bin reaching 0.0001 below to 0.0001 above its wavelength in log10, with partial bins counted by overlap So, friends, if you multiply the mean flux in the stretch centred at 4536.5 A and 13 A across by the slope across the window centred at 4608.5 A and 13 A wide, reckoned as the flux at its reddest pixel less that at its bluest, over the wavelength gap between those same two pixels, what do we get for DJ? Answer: 0.10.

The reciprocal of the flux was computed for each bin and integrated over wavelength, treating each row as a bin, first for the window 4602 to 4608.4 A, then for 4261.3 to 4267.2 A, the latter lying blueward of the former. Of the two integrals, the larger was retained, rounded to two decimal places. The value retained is 2.23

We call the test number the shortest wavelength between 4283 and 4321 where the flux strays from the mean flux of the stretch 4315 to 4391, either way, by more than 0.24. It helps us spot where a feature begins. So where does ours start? 4283.96 A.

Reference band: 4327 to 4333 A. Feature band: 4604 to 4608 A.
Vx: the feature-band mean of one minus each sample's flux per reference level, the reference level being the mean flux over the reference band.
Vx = -0.34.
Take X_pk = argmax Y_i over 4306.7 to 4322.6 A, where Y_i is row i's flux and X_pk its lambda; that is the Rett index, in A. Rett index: 4319.62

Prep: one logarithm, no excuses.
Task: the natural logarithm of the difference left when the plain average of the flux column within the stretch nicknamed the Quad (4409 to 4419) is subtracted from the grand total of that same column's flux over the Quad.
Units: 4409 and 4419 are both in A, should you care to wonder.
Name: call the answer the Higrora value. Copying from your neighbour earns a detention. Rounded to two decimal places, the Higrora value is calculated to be 2.56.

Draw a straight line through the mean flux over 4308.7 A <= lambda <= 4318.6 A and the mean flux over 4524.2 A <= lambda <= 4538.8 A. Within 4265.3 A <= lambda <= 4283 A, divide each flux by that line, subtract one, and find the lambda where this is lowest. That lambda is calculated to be 4274.11 A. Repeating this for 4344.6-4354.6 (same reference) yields 4353.57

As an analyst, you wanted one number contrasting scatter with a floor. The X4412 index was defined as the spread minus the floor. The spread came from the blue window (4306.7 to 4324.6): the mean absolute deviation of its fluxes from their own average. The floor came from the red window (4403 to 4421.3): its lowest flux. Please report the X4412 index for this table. -2.62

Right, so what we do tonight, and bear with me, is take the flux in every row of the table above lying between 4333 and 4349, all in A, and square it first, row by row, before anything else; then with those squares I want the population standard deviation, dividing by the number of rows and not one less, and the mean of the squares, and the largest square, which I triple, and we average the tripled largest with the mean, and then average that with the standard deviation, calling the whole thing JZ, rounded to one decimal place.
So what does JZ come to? 8.8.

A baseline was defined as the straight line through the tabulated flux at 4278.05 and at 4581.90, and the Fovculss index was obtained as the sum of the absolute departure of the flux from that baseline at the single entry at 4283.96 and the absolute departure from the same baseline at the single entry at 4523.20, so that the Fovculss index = 0.21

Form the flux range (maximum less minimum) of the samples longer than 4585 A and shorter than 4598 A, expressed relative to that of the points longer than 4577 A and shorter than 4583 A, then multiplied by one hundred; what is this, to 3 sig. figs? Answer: 184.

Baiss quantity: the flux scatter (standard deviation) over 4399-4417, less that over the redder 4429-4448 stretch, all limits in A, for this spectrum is -0.012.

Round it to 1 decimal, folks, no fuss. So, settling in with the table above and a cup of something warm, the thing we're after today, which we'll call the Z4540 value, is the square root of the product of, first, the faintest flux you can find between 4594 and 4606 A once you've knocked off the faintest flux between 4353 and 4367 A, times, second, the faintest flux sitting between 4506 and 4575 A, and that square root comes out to 1.6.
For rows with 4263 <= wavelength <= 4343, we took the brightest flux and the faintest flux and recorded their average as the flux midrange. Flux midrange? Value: 2.4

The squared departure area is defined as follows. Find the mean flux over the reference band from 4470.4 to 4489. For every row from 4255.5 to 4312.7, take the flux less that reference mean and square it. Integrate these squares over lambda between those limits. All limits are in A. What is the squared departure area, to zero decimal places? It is 91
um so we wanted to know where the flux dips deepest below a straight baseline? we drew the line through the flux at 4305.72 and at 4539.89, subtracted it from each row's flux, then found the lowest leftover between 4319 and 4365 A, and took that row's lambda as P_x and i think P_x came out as 4339.56 A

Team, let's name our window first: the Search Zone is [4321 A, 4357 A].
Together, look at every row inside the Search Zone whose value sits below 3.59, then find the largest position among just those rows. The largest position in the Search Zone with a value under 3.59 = 4355.58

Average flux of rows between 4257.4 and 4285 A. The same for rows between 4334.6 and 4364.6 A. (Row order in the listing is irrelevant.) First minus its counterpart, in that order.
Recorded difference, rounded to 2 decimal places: -0.43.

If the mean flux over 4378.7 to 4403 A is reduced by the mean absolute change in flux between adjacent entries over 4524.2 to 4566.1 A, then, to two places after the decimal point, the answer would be 2.78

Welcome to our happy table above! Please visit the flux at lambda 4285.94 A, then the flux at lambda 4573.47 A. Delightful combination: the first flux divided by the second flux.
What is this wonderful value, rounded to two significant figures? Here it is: 0.67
